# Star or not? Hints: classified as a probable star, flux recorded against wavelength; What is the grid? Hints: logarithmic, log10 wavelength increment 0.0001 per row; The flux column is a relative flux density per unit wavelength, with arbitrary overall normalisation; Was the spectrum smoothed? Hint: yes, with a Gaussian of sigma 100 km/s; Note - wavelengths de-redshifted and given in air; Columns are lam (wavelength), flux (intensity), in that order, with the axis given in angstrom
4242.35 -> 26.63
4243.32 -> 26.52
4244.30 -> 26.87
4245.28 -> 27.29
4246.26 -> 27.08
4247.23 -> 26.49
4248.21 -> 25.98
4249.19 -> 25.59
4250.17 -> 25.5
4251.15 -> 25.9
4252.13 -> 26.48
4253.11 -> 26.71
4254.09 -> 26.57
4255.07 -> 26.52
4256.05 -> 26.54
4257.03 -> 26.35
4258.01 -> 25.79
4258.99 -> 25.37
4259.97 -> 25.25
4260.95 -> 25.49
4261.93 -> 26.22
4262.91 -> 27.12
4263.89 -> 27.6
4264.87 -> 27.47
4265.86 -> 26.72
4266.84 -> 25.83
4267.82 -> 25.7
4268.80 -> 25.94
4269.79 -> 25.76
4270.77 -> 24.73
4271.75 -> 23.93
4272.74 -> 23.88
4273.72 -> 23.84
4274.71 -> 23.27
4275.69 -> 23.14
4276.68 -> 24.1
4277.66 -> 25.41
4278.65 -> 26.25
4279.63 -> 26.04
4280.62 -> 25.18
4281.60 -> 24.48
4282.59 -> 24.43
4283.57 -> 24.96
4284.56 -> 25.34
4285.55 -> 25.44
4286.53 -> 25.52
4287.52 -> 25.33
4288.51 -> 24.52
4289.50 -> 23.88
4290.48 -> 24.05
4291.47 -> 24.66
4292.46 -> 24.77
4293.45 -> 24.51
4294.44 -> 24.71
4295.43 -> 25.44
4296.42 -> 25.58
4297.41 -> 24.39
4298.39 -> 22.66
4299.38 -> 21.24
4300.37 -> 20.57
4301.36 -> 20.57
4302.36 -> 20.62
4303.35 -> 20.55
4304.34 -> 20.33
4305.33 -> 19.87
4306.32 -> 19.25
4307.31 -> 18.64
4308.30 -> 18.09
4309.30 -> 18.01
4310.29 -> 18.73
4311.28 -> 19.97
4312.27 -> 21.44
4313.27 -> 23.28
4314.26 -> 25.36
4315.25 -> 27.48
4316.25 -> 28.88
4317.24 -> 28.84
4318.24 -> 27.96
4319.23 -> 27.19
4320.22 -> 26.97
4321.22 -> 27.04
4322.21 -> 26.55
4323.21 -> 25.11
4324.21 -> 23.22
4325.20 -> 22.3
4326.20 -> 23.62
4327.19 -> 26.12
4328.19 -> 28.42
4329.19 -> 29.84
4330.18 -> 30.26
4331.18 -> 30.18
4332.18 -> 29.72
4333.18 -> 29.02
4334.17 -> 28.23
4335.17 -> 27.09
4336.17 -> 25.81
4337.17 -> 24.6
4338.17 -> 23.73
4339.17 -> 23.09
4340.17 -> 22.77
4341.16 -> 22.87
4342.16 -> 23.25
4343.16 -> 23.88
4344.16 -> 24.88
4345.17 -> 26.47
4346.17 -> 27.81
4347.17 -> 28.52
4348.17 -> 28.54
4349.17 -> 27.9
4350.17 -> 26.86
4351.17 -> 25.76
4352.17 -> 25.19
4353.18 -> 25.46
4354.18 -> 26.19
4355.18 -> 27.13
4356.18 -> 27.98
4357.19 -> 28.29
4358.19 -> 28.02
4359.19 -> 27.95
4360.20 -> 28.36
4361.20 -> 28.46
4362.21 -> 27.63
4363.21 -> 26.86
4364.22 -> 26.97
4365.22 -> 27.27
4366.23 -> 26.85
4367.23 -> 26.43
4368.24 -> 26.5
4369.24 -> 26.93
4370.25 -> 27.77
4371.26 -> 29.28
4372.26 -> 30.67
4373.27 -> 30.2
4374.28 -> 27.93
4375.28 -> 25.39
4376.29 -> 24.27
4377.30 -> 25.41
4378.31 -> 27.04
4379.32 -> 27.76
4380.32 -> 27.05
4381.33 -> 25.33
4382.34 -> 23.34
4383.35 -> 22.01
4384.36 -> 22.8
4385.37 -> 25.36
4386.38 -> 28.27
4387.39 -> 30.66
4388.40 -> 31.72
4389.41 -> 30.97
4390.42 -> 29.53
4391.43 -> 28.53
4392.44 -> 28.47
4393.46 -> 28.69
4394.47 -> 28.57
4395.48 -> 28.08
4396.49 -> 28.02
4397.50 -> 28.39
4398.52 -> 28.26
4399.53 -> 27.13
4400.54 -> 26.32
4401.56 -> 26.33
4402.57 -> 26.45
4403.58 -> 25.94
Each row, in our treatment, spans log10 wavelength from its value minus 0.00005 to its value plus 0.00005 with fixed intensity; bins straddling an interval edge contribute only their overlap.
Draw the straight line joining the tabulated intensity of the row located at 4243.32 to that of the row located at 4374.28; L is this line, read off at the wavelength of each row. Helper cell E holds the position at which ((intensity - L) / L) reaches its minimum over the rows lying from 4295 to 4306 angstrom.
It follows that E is 4305.33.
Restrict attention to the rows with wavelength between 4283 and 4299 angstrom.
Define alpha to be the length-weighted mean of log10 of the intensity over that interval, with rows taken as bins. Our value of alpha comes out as 1.39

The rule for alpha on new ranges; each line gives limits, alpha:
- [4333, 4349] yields 1.41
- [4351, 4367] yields 1.43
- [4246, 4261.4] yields 1.42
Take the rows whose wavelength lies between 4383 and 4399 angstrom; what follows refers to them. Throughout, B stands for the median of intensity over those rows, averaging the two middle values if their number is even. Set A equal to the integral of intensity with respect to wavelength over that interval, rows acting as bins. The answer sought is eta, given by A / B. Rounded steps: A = 449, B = 28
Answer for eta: 15.8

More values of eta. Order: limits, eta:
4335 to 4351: 16.1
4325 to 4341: 16.0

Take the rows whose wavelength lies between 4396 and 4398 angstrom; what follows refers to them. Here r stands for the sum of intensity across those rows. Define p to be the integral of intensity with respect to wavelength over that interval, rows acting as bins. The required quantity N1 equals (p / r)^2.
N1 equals 1.00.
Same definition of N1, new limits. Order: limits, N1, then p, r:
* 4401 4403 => 1.00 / 53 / 53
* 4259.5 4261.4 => 0.90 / 48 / 51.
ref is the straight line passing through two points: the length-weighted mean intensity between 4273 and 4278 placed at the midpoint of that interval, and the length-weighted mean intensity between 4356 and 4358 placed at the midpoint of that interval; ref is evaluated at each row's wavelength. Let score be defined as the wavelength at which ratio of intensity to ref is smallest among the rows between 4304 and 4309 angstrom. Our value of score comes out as 4308.30 angstrom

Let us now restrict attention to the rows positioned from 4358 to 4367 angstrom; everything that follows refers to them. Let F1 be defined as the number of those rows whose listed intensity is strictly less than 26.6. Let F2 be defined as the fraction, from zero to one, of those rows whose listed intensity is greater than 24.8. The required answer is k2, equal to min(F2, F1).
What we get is 0.0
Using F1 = 0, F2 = 1.00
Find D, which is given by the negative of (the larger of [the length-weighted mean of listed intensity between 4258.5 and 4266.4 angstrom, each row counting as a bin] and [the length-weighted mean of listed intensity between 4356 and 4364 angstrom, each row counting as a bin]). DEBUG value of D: -27.9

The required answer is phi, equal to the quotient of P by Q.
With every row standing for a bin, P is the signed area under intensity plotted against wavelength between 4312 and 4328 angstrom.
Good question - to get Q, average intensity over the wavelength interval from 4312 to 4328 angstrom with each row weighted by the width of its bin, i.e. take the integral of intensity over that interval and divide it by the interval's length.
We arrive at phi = 16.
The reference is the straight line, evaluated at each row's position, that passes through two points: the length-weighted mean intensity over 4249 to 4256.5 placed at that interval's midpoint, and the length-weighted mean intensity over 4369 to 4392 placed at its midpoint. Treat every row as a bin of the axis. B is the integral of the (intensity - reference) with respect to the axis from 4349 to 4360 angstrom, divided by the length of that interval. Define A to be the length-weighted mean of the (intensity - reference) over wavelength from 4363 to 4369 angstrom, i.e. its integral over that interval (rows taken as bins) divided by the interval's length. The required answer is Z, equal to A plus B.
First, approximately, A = -0.4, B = -0.1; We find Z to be -0.5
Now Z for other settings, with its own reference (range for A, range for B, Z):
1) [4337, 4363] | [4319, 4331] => -1.2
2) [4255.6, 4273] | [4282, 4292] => -2.1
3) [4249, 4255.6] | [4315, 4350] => -0.4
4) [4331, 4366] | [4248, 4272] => -0.7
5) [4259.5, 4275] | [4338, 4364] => -1.5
